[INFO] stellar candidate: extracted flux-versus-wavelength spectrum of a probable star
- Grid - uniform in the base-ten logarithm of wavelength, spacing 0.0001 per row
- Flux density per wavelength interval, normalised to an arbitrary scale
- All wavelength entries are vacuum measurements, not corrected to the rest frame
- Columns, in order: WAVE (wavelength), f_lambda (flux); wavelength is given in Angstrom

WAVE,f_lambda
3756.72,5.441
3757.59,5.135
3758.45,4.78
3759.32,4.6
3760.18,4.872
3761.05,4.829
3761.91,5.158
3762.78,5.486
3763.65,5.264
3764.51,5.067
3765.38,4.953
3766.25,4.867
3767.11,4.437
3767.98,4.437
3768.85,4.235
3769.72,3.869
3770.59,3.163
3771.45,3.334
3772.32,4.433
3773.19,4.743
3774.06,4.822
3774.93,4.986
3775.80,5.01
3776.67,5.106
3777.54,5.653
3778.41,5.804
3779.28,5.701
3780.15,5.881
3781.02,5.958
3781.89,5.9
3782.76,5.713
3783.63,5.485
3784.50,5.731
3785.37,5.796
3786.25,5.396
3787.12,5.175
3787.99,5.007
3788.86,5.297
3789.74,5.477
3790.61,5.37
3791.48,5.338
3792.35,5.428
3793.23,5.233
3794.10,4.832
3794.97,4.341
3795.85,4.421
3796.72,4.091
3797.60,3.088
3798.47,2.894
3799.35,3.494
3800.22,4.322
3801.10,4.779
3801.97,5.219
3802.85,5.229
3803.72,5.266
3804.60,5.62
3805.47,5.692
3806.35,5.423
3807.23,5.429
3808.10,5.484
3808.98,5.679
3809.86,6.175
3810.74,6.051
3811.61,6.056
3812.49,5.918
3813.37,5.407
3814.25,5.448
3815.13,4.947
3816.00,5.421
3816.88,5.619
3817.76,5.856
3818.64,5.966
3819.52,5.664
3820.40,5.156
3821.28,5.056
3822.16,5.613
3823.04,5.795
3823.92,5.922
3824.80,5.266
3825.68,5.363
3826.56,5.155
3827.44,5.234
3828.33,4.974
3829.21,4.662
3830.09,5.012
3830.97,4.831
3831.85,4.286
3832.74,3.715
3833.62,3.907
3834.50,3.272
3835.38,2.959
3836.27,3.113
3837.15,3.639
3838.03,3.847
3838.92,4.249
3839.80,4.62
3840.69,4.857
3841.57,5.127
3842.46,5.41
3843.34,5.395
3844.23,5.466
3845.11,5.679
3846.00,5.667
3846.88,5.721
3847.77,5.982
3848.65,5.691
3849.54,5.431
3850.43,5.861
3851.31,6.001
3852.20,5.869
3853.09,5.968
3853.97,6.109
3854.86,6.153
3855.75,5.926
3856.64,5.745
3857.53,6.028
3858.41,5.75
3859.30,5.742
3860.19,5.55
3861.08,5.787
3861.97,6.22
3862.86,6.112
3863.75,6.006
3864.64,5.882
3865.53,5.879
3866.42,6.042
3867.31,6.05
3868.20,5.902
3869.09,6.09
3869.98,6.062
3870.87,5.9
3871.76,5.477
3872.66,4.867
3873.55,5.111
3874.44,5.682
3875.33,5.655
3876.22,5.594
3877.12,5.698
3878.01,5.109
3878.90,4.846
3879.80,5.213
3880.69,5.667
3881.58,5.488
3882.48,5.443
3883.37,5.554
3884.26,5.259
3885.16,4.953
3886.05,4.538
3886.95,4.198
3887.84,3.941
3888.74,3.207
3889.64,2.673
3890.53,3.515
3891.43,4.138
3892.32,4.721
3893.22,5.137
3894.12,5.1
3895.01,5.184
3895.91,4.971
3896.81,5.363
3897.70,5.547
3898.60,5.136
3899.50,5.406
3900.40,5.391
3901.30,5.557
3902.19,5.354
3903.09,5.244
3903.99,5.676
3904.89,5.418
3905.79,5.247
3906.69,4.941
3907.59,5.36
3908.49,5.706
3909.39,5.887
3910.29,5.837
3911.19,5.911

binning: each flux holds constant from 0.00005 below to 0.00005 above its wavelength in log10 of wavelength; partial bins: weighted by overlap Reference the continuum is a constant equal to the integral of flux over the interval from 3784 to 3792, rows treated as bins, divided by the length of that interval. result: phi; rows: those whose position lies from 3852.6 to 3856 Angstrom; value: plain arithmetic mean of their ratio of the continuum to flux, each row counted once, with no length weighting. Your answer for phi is 0.89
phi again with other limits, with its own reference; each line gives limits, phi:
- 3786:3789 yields 1.04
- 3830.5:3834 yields 1.30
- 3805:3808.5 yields 0.98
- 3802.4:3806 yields 0.99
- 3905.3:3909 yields 1.02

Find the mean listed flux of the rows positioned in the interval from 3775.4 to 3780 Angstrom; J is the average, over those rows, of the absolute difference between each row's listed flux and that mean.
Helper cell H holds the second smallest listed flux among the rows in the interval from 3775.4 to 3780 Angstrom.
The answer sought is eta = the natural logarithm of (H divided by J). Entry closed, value 2.8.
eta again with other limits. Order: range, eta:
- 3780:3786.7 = 3.6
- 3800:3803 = 2.7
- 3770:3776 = 1.7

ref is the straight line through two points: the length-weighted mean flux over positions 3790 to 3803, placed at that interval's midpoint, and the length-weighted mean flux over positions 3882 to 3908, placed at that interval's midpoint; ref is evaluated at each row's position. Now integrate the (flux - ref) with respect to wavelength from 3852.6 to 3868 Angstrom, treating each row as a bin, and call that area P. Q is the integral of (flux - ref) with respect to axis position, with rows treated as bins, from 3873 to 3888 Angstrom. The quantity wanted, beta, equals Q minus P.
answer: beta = -13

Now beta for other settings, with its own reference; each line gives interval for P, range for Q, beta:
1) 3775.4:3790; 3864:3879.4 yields -3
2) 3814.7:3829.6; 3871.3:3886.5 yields -4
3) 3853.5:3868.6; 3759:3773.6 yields -15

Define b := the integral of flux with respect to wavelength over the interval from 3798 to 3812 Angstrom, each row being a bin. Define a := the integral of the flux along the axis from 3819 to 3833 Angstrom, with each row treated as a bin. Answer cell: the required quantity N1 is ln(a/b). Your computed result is -0.01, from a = 72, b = 72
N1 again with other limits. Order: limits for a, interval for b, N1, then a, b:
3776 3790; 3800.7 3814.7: 0.00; 78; 78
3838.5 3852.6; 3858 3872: -0.08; 77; 83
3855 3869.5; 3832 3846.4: 0.30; 86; 64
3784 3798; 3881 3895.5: 0.05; 70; 66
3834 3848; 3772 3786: -0.15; 65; 76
